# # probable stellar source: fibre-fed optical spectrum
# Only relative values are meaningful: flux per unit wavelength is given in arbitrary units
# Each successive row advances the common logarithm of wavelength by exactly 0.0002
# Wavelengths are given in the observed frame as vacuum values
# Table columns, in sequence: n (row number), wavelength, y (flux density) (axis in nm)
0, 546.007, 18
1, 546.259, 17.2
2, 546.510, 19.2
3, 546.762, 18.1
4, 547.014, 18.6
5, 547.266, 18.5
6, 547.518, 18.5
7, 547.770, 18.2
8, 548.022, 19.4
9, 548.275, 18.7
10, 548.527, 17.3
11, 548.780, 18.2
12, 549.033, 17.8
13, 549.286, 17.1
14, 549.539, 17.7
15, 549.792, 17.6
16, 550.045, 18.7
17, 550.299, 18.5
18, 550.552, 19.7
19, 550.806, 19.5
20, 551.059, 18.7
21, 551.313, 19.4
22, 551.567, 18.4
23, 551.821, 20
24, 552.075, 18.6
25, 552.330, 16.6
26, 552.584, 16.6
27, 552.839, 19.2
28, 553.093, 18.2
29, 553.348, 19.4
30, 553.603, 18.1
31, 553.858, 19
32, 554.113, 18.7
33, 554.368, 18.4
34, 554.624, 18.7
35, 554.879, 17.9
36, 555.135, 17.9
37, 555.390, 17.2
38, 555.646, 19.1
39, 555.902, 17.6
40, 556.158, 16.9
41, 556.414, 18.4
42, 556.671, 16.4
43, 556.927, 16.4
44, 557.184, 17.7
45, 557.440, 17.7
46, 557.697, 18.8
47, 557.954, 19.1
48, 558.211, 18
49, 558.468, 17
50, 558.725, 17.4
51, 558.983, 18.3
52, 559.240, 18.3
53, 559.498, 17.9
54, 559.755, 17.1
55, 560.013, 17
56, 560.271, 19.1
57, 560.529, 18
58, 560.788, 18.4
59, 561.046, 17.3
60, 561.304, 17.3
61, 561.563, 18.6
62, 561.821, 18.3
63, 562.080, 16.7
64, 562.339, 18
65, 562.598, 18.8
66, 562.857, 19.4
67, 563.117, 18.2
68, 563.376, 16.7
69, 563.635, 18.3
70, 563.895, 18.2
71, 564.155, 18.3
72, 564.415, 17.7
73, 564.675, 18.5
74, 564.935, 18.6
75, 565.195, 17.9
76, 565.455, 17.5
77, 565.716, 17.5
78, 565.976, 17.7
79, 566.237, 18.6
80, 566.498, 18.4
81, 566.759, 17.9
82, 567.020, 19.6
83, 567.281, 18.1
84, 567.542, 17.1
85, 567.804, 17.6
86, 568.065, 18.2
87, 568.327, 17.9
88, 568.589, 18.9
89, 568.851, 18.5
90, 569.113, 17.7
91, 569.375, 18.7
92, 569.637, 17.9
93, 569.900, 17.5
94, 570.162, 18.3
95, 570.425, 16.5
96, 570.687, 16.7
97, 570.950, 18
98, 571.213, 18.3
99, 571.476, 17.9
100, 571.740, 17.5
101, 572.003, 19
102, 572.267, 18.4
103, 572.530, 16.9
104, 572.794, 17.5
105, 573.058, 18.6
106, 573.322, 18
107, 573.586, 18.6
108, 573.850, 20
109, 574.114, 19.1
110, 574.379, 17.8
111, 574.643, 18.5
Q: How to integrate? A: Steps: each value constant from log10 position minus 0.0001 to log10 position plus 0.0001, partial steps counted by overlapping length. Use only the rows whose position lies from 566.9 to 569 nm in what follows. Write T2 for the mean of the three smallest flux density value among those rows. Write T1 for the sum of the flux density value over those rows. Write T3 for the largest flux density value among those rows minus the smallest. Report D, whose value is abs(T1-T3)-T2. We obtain 126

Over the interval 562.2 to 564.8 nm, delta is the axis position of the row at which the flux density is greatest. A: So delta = 562.857 nm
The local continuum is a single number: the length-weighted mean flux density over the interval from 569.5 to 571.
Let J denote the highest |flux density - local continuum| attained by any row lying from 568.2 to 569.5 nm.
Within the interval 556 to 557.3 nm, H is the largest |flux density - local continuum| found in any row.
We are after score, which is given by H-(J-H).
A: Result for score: 0.7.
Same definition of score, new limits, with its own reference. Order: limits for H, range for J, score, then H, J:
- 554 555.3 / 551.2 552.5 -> -0.1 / 1.2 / 2.5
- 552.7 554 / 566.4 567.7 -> 1.7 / 1.9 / 2.1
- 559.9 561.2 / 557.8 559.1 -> 1.6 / 1.6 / 1.6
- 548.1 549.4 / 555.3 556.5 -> 0.8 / 1.2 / 1.6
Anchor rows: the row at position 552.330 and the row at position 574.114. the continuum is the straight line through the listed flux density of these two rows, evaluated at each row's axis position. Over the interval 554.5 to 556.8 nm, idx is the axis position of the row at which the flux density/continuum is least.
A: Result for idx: 556.671 nm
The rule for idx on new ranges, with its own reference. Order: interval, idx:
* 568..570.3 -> 569.900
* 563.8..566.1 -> 565.716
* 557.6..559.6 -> 558.468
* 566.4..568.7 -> 567.542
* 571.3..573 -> 572.530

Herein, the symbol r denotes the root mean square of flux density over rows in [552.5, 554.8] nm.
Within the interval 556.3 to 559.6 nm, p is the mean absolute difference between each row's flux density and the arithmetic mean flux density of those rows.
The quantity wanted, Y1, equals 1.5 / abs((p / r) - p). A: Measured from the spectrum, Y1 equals 2.45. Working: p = 0.65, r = 18.5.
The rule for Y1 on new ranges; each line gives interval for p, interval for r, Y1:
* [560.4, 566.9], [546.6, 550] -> 3.21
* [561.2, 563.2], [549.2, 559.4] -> 2.55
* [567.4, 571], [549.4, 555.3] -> 2.90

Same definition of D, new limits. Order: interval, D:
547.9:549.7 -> 107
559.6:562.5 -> 176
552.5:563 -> 719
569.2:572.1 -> 177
